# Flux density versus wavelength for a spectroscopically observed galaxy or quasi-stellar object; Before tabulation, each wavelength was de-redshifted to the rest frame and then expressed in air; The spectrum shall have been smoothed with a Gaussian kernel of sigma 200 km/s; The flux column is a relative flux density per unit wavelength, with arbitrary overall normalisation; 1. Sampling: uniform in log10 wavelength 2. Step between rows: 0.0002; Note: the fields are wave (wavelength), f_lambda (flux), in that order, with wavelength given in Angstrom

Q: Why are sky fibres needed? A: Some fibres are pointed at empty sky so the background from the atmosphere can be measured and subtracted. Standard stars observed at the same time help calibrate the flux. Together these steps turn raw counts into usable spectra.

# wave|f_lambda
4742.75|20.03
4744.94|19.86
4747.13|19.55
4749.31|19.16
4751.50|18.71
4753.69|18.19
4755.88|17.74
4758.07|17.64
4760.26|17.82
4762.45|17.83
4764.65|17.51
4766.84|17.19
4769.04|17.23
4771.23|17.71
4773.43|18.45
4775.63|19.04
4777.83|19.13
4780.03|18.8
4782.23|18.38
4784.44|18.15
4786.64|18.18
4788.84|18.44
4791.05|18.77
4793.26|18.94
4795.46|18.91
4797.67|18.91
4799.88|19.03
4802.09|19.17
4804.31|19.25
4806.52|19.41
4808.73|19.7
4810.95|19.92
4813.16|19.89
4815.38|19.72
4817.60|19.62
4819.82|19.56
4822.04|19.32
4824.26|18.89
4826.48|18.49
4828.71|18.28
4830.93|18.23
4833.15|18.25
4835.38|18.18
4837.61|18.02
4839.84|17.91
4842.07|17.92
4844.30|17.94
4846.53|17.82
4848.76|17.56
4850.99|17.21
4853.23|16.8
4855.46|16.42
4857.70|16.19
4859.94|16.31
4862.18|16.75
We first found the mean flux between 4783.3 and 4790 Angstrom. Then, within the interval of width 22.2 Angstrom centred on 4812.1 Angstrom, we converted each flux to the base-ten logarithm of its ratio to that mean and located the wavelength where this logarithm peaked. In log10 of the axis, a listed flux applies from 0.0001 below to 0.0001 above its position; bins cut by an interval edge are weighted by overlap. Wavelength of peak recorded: 4810.95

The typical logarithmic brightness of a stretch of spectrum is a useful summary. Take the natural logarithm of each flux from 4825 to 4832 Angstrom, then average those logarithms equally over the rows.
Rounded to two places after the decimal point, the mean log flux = 2.91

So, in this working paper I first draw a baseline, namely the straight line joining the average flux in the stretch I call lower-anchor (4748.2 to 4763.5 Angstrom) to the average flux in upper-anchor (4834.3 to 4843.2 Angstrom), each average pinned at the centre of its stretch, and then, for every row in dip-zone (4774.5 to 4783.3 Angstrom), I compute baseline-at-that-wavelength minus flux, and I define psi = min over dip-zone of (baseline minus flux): -1.01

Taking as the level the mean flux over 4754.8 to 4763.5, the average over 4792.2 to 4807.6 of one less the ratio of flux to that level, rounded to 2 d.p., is -0.07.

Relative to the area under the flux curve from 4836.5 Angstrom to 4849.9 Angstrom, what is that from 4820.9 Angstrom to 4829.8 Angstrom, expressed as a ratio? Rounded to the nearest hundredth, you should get 0.70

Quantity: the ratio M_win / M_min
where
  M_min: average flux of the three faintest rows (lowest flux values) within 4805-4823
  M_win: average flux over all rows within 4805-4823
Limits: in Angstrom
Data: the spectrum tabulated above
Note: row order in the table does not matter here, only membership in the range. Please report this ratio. 1.011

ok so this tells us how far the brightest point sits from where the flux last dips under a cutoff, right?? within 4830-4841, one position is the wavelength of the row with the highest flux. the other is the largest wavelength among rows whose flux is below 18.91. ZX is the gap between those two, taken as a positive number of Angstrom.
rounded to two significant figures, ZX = 6.7 Angstrom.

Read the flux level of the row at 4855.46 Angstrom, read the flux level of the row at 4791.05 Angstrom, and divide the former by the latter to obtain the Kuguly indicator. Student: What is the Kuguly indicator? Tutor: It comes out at 0.87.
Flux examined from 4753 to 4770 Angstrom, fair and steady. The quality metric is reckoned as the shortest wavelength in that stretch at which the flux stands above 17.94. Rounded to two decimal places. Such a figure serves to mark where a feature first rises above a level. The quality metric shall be 4753.69 Angstrom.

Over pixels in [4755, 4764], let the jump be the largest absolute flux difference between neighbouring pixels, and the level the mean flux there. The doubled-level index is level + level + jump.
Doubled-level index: 35.7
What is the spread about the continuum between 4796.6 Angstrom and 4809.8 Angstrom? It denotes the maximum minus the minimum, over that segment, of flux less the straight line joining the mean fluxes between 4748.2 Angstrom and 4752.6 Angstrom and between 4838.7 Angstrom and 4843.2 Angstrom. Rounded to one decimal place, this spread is 0.9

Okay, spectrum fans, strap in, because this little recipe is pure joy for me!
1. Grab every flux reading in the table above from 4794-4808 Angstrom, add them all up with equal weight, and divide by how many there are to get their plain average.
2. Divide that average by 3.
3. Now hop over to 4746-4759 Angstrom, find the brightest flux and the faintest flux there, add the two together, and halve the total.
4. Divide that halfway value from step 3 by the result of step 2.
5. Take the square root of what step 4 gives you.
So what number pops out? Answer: 1.71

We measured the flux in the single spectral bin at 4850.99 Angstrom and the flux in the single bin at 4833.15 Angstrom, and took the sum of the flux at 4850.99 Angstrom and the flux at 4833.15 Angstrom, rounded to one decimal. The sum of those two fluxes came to 35.5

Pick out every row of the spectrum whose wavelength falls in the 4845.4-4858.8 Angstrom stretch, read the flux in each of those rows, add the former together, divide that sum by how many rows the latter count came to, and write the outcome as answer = 17.0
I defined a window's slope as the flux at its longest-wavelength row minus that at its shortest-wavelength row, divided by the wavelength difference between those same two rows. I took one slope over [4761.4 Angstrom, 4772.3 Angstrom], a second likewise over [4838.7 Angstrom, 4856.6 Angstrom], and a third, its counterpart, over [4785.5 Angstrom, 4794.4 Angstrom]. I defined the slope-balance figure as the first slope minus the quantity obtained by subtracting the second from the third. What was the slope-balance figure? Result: -0.224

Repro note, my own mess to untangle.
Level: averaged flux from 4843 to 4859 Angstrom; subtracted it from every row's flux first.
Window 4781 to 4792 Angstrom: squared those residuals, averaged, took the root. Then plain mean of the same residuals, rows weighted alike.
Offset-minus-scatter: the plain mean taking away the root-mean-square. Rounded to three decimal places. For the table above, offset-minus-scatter -0.020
